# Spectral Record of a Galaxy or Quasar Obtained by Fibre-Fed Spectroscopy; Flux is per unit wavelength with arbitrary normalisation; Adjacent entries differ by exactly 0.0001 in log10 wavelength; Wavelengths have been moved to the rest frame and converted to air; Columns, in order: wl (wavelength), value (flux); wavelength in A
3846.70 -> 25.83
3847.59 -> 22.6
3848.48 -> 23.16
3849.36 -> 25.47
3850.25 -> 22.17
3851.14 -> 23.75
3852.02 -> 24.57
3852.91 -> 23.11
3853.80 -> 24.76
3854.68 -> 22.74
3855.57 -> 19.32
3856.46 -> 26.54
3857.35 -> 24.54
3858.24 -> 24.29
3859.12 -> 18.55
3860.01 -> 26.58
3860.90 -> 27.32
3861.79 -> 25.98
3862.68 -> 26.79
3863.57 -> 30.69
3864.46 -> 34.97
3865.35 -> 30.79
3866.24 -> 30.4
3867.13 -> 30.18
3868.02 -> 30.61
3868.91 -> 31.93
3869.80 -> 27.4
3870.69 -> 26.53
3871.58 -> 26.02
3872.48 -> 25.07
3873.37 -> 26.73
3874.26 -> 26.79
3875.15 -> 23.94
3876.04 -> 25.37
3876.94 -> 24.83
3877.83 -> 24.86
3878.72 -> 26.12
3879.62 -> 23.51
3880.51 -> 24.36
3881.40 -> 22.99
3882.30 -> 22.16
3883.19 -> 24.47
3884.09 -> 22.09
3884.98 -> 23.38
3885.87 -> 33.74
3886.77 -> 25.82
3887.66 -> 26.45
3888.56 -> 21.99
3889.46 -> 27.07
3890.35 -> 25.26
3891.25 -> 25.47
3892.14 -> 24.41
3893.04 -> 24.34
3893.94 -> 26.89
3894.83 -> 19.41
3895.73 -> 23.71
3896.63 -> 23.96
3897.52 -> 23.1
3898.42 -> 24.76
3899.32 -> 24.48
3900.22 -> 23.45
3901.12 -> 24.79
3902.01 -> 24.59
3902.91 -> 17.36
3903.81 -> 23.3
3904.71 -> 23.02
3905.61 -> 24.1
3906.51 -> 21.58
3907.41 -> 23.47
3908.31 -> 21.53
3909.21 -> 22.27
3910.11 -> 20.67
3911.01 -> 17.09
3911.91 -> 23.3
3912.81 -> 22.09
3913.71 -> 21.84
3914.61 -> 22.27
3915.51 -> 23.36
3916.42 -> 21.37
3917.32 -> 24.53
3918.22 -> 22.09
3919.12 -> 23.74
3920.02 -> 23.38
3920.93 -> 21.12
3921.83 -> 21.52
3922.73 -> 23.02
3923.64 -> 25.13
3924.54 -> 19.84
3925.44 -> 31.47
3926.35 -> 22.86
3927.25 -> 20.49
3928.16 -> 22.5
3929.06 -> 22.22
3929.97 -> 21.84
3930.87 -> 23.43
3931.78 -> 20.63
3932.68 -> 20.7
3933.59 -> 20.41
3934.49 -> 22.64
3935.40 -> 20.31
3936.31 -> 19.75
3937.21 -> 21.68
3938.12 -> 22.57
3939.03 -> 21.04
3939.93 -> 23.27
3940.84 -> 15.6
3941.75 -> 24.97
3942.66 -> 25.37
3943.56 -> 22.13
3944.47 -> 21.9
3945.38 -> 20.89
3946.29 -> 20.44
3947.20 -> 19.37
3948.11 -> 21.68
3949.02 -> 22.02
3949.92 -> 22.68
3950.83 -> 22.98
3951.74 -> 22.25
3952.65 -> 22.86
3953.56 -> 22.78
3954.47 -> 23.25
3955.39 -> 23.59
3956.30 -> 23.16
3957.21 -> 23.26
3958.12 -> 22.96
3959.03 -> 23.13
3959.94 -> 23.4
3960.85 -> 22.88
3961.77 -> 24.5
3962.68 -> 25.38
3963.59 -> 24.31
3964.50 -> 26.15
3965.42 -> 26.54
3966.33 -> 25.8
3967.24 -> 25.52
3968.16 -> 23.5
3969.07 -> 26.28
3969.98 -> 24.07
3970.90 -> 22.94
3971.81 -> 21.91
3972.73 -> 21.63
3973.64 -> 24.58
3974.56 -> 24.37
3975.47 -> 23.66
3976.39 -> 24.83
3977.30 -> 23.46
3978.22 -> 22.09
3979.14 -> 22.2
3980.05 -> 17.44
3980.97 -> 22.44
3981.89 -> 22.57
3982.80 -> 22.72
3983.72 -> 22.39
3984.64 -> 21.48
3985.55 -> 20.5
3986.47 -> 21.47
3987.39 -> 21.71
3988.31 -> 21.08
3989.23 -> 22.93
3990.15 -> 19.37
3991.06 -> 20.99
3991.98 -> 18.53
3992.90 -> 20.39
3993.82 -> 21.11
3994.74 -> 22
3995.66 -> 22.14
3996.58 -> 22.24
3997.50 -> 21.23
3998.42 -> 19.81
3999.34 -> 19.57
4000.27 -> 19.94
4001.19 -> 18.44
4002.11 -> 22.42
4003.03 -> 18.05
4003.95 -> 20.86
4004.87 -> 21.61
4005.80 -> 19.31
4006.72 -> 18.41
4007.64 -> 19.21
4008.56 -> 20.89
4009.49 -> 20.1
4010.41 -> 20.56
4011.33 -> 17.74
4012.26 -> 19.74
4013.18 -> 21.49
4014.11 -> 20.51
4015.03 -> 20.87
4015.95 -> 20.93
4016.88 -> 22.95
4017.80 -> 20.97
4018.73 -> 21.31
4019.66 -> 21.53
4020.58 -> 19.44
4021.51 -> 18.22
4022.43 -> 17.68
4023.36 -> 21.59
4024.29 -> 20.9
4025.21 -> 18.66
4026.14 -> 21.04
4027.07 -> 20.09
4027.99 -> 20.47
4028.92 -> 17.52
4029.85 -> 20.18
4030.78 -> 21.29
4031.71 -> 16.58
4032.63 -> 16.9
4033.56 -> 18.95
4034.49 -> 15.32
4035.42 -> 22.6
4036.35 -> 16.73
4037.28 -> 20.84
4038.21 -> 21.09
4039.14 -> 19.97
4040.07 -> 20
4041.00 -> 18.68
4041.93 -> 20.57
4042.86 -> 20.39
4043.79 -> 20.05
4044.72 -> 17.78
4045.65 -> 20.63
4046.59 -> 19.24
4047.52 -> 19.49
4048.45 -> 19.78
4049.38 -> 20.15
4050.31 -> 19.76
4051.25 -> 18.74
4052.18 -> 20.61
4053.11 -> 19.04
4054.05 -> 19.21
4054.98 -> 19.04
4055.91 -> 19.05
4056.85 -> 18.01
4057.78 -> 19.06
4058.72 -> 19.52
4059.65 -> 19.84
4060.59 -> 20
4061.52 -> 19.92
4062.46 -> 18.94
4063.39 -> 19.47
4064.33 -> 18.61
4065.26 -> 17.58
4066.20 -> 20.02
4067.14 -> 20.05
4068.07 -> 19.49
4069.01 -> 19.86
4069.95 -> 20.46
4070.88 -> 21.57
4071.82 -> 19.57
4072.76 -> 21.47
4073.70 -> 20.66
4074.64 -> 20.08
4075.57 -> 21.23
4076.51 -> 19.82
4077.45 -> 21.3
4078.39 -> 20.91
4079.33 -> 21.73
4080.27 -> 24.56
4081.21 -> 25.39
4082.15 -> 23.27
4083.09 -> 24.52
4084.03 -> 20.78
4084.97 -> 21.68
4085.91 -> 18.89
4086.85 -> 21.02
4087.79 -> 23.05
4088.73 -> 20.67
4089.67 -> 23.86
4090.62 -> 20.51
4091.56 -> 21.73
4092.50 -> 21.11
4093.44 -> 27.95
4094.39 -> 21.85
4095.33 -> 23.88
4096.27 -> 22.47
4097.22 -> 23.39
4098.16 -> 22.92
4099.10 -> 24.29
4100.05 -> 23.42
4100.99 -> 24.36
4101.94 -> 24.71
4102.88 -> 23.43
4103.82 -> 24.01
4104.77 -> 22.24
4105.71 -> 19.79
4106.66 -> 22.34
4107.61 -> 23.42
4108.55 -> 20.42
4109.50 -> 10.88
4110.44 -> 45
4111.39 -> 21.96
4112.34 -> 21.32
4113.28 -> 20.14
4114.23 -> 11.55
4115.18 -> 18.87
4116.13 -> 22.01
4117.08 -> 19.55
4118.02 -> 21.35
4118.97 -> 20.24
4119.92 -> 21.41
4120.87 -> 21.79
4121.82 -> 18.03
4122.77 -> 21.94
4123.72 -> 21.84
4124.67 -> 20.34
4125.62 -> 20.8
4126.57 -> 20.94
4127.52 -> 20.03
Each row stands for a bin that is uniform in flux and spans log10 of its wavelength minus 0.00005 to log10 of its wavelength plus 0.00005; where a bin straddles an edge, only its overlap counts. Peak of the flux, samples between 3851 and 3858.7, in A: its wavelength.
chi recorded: 3856.46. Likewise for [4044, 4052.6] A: 4045.65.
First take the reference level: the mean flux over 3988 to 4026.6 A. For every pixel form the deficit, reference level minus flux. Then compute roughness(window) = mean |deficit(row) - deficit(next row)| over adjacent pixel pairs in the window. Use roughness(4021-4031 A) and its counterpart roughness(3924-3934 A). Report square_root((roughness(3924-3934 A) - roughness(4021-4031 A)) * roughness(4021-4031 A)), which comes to 1.48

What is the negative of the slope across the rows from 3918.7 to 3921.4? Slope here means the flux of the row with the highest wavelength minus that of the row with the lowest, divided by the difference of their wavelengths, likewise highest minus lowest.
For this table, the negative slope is 1.4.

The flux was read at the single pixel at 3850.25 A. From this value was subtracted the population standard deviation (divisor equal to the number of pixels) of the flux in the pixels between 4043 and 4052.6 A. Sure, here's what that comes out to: 21.3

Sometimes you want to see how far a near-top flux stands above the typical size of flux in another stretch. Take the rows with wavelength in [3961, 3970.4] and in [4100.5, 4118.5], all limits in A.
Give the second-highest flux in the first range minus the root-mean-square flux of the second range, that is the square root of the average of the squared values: 3.4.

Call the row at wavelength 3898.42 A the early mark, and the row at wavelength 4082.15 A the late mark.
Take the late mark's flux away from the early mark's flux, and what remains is 1.5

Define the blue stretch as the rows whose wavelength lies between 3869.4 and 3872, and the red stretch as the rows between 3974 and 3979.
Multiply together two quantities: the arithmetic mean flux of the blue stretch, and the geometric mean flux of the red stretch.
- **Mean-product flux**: 631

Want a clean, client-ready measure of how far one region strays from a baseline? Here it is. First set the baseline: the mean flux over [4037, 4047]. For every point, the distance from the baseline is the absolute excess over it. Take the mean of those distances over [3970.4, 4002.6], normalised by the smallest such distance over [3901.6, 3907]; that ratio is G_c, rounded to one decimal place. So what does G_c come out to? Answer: 1.2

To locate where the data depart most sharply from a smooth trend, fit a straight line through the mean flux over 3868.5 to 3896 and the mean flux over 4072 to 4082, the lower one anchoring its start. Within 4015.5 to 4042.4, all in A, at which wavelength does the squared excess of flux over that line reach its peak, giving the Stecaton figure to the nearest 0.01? 4034.49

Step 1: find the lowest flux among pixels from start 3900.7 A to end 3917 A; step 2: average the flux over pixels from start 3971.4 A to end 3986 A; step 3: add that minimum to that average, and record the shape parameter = 39.5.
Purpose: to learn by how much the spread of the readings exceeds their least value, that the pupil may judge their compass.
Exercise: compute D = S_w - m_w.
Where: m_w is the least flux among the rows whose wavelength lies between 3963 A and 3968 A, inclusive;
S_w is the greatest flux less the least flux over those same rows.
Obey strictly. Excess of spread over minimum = -22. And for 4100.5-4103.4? -22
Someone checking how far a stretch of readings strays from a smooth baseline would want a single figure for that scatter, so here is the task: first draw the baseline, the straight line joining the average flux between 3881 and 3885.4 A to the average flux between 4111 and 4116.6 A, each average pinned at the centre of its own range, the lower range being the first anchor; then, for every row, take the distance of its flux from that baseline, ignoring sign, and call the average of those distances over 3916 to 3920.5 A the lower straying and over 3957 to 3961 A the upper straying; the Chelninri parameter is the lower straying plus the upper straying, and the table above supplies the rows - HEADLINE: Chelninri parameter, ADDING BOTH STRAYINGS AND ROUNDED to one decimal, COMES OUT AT 2.5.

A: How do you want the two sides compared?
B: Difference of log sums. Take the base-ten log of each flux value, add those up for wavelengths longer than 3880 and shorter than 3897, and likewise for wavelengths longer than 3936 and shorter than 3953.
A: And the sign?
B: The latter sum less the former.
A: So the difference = -1.0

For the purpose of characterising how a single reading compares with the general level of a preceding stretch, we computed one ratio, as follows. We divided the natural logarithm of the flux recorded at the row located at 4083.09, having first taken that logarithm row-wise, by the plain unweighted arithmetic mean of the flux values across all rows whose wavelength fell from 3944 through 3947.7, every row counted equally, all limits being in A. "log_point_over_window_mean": 0.155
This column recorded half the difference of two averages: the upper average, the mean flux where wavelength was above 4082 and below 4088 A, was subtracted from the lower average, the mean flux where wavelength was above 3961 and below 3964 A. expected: 1.4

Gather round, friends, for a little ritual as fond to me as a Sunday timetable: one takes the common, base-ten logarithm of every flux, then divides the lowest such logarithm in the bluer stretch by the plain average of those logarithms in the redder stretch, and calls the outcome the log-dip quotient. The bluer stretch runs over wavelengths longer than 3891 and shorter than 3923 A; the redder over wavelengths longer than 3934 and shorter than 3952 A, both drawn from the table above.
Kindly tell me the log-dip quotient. 0.92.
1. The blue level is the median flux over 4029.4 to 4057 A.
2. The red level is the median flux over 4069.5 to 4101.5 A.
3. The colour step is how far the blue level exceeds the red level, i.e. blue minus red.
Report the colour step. -2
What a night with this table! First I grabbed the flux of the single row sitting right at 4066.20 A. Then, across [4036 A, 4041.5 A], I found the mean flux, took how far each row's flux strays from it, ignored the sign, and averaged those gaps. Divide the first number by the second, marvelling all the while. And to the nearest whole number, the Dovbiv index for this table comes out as 16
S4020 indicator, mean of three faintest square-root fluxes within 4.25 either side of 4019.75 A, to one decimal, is 4.3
